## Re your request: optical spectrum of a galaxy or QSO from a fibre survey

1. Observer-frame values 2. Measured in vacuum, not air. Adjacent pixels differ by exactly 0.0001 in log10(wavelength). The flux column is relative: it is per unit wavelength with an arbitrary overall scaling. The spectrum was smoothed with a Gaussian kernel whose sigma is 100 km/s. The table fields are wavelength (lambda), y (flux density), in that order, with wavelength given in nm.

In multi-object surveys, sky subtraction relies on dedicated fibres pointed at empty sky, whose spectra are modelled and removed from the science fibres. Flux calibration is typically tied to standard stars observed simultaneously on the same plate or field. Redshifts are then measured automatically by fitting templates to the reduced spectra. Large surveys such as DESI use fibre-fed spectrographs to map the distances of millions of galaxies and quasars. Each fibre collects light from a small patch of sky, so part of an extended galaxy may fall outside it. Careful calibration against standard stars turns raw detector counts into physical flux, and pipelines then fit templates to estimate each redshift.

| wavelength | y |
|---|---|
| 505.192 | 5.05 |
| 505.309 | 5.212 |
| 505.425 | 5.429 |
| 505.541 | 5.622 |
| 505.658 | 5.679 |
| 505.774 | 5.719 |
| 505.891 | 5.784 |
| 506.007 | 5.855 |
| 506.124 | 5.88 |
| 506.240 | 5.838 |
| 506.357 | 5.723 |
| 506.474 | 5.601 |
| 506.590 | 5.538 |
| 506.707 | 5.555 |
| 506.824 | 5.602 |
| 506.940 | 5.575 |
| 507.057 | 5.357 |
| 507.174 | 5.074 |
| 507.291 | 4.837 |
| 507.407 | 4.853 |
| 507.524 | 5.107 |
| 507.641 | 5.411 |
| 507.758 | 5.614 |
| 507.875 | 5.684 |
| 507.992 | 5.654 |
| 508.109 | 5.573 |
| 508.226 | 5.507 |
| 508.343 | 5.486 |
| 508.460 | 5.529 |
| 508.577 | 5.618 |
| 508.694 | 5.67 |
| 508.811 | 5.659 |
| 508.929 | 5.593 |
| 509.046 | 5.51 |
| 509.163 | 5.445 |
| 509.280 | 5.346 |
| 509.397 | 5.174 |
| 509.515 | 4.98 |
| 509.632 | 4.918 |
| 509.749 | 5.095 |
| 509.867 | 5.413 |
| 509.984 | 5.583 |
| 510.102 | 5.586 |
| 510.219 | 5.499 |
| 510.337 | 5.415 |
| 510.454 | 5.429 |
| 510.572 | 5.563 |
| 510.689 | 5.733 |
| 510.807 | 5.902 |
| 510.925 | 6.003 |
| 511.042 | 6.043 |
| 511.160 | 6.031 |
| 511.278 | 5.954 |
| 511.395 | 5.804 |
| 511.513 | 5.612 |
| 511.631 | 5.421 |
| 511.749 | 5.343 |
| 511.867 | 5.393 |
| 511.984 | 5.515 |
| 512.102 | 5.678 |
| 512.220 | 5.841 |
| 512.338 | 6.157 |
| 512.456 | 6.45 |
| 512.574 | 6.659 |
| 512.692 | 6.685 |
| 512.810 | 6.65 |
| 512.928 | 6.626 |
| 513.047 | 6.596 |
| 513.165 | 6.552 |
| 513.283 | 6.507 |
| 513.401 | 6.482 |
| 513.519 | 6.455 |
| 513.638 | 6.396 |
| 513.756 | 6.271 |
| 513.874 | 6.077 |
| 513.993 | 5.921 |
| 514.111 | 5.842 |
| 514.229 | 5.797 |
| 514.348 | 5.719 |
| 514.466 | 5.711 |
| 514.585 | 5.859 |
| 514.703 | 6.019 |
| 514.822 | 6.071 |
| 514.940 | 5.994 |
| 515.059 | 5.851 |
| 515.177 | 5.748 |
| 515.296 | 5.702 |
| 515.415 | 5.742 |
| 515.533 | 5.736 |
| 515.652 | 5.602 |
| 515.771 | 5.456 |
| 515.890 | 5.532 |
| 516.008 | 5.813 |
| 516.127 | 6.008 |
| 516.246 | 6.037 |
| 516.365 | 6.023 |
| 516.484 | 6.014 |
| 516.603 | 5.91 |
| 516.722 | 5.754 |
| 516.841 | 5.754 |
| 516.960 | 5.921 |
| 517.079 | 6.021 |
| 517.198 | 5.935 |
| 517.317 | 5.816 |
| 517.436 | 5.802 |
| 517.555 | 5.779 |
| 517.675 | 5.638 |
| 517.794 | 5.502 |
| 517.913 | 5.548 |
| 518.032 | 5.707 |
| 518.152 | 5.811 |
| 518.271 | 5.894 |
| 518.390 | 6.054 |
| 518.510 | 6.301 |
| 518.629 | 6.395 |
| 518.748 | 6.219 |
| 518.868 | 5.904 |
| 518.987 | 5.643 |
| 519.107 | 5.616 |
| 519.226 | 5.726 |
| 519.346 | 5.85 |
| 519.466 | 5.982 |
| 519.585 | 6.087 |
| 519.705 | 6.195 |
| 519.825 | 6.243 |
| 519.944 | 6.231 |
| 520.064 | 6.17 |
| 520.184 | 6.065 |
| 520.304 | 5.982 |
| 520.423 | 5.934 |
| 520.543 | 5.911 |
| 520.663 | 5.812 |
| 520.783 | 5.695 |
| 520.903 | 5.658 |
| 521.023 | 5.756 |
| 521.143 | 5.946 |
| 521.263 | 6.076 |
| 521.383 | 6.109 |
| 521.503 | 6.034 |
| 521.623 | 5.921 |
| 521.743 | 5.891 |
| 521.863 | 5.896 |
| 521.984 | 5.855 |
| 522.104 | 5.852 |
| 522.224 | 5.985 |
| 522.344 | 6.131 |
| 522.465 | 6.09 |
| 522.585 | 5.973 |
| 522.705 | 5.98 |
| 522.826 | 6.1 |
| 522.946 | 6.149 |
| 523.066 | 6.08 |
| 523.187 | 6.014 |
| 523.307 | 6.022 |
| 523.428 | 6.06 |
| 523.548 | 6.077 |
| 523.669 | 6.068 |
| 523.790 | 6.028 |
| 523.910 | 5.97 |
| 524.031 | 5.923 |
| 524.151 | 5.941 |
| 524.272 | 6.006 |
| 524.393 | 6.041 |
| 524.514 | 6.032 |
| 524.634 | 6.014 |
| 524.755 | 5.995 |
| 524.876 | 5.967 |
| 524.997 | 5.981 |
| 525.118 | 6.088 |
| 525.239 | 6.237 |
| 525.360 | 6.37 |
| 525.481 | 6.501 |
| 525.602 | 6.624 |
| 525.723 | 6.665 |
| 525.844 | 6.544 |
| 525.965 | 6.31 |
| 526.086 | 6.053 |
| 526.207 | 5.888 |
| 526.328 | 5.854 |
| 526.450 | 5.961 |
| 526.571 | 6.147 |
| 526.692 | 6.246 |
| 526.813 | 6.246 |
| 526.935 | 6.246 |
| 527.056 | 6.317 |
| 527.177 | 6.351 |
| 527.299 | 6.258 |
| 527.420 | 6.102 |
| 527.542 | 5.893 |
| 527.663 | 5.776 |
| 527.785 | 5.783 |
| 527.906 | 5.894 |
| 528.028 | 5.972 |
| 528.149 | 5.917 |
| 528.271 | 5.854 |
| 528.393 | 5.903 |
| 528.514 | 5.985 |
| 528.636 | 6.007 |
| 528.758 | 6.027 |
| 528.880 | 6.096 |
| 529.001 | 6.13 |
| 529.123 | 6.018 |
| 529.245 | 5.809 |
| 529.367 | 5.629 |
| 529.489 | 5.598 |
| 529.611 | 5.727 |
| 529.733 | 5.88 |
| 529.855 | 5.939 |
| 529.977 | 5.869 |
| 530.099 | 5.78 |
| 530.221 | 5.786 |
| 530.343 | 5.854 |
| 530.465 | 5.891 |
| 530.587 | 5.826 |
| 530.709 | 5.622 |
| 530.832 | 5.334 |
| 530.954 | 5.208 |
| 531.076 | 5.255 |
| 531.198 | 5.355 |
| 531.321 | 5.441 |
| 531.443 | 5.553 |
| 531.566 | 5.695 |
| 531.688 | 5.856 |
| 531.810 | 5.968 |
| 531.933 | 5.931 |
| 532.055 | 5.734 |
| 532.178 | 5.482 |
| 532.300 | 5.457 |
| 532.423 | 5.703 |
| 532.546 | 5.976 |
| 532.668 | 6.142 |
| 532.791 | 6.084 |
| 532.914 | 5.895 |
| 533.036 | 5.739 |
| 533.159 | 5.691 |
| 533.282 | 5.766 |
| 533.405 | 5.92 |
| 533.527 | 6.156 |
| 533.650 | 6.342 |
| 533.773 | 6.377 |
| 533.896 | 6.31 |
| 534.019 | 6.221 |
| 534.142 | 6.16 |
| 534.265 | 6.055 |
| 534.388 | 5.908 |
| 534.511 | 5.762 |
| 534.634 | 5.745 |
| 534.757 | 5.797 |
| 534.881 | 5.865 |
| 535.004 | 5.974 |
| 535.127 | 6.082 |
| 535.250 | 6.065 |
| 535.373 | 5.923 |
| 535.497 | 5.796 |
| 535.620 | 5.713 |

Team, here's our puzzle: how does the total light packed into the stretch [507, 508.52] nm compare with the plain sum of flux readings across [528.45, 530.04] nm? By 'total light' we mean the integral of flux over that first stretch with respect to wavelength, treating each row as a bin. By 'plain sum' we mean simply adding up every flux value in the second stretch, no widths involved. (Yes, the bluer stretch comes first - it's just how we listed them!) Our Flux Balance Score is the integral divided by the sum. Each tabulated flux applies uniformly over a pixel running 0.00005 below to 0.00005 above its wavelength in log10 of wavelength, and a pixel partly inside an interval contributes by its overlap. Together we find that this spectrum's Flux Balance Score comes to 0.106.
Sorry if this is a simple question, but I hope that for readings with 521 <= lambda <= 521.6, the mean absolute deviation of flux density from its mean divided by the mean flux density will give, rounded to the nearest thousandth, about 0.018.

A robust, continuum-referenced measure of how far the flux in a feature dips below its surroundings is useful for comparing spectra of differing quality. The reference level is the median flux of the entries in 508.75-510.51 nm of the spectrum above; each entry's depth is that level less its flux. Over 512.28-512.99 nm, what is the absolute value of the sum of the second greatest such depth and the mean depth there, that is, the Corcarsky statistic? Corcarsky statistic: 2.1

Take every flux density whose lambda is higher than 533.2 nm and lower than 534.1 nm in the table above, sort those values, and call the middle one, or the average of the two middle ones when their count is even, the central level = 6.22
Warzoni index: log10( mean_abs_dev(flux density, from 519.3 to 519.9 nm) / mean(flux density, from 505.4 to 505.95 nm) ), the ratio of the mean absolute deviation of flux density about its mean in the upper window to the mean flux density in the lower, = -1.66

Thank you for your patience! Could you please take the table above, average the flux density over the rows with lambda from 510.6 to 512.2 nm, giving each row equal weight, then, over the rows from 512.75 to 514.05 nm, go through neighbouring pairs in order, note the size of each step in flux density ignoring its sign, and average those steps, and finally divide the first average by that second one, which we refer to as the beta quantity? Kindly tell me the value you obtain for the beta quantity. 79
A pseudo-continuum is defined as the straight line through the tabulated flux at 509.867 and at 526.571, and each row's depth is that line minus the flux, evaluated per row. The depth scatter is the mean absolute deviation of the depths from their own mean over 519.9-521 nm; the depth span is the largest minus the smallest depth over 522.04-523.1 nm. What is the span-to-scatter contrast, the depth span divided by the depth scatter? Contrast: 1.63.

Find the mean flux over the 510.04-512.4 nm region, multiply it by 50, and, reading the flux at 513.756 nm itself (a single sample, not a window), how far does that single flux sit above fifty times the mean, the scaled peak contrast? -279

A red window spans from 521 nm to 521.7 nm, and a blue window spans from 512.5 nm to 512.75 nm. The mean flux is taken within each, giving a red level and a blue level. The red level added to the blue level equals 12.6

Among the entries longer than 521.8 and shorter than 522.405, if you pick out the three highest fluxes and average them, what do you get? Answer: 6.00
